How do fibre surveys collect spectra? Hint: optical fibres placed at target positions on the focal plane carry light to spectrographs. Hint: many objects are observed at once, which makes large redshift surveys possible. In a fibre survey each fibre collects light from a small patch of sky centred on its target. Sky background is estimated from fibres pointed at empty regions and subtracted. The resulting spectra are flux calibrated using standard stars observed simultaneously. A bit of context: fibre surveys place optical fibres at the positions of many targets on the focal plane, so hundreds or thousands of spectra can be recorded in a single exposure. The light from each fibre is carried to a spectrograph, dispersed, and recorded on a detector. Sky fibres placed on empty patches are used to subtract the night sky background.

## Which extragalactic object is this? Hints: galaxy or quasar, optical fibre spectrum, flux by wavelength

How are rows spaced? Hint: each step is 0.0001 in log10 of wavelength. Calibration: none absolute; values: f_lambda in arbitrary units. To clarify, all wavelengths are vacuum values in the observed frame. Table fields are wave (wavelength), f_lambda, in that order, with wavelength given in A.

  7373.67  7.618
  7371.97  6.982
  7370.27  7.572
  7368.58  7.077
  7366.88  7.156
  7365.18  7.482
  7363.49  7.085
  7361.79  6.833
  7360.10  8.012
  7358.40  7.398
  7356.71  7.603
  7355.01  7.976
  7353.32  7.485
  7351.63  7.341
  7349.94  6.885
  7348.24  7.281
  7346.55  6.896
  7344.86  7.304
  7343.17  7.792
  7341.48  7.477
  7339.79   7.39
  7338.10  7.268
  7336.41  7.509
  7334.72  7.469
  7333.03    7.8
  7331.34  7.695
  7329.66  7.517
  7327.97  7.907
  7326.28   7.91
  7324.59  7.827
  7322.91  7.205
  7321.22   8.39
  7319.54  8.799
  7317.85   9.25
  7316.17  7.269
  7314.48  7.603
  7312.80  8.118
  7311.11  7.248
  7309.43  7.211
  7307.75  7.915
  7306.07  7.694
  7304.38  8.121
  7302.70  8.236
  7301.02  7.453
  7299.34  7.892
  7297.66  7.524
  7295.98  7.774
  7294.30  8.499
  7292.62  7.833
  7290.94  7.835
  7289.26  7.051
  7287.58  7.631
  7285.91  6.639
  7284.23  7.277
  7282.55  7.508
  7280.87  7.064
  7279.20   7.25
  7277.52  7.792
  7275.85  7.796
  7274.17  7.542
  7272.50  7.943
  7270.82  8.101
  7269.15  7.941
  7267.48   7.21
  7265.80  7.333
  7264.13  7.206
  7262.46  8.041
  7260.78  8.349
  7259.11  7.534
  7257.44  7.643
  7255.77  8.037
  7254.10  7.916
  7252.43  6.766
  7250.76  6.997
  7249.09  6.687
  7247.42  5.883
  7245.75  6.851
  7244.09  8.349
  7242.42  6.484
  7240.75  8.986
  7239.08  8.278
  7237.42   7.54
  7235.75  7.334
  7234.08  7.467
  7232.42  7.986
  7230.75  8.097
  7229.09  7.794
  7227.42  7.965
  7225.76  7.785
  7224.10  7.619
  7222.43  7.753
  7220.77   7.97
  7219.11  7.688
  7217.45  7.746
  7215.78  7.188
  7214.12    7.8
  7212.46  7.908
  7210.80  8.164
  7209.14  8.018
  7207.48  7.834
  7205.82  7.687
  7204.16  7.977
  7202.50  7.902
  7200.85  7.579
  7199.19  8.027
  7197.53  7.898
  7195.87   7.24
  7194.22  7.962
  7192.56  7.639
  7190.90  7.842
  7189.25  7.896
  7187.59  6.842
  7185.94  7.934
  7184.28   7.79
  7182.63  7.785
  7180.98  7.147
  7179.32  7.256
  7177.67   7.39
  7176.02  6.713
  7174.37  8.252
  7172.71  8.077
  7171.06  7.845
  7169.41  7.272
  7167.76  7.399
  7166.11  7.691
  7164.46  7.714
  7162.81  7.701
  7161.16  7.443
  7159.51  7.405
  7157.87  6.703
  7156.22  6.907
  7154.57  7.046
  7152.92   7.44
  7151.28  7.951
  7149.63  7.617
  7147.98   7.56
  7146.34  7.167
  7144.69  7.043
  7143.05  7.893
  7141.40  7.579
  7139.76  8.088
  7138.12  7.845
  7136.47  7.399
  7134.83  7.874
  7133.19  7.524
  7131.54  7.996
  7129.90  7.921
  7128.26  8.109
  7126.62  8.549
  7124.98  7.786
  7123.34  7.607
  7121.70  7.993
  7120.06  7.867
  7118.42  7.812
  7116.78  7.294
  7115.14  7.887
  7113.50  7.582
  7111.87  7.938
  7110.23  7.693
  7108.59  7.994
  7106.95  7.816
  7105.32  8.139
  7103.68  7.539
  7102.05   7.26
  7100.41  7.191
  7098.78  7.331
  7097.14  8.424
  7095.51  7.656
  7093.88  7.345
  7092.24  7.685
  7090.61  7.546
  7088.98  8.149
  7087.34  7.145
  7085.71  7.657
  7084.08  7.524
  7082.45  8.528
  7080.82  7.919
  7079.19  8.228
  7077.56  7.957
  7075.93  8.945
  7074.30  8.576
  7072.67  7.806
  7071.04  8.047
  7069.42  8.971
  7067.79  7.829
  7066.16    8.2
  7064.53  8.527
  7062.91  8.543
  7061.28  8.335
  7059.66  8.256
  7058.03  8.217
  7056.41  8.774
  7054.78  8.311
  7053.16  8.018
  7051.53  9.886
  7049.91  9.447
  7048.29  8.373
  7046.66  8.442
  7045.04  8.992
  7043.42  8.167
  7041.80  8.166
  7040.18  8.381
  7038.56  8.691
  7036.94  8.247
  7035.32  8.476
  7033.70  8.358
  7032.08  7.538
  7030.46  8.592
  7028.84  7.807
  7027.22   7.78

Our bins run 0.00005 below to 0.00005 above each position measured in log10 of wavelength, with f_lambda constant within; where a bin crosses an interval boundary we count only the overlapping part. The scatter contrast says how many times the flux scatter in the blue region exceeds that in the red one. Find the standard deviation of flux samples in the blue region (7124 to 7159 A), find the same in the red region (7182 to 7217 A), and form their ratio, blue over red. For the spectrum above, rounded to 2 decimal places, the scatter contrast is 1.45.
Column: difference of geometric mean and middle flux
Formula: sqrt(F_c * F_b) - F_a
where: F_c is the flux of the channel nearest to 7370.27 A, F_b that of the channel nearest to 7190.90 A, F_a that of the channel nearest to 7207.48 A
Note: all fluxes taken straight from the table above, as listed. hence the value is -0.13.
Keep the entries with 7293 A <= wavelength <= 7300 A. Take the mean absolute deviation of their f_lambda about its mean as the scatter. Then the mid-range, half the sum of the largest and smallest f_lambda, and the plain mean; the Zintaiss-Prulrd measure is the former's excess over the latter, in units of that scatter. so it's 0.3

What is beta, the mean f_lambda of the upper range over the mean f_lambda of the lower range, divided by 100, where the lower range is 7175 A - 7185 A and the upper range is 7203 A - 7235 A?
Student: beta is 0.0106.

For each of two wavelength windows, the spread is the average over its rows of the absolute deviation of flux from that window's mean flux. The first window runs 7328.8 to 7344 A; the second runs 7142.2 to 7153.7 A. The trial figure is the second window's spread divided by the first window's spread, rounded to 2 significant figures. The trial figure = 1.8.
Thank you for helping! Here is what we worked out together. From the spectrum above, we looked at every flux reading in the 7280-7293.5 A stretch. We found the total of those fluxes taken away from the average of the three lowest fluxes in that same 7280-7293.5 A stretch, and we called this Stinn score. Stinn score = -51.9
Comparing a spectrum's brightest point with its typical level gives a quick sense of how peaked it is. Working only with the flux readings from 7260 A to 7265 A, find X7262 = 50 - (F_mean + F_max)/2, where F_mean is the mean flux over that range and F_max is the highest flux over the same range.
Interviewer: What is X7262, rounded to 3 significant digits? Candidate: 41.9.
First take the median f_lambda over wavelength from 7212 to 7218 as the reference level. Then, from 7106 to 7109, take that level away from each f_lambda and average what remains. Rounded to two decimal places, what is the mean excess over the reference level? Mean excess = 0.13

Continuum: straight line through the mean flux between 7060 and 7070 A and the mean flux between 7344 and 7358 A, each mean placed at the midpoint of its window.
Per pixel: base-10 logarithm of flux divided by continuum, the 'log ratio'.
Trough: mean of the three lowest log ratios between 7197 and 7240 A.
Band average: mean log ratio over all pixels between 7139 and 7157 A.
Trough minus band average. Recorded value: 0.008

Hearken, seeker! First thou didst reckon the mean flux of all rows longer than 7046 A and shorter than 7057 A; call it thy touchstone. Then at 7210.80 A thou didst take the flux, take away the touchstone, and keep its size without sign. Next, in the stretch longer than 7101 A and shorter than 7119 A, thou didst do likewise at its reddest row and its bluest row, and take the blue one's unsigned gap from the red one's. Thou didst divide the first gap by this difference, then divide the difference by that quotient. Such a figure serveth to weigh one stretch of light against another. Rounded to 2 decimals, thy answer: 0.52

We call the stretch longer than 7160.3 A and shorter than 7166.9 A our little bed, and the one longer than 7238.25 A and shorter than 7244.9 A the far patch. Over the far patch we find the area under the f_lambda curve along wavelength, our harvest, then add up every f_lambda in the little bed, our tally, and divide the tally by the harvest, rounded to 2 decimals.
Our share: 0.57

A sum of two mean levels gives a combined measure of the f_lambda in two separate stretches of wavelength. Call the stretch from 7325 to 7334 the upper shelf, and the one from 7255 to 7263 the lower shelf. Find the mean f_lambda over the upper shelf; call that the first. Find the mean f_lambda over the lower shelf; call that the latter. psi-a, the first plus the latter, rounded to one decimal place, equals 15.7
